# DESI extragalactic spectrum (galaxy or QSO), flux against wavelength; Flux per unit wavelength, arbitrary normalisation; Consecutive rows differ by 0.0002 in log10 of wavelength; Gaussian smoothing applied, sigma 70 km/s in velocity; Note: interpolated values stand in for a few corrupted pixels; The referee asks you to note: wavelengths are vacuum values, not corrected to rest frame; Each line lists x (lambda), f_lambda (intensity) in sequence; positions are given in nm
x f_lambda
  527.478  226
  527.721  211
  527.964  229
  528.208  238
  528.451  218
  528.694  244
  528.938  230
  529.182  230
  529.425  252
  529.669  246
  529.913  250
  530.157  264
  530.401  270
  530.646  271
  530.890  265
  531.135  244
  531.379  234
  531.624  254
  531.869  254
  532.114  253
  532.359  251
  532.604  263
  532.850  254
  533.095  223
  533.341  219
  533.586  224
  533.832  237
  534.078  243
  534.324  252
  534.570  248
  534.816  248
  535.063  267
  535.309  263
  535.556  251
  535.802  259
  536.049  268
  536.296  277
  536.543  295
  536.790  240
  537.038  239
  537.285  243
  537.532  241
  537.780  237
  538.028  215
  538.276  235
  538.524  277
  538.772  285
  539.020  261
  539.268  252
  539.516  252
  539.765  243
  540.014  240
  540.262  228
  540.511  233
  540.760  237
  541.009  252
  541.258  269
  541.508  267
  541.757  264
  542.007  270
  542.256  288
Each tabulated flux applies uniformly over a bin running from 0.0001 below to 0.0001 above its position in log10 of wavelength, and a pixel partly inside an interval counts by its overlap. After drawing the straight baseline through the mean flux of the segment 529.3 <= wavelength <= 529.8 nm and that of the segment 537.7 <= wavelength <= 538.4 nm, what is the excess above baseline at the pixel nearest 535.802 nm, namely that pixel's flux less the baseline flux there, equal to 25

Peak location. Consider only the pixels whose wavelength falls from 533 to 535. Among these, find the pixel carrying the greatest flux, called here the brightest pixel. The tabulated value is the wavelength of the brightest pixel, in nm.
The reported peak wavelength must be 534.324 nm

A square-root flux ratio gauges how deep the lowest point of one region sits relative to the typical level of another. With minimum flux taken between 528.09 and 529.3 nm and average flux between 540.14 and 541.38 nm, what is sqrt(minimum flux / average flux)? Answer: 0.95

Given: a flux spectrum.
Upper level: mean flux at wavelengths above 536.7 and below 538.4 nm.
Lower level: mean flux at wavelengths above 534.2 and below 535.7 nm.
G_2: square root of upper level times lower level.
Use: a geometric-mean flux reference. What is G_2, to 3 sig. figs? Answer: 245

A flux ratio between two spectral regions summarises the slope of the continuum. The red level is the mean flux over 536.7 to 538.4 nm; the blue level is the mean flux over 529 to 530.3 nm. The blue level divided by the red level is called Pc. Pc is 1.05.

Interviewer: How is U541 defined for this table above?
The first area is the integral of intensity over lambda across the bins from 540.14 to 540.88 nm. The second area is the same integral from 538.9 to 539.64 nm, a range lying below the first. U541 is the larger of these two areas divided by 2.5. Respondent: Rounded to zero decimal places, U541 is 76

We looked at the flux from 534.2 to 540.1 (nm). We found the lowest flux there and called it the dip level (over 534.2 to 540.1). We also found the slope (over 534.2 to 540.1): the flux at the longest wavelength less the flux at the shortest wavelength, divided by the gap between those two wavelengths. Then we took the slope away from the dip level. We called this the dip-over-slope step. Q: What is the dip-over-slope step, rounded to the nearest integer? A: 217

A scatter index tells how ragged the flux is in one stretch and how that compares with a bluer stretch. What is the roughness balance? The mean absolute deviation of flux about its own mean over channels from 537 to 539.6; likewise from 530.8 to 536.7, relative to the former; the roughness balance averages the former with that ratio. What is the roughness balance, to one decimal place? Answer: 7.9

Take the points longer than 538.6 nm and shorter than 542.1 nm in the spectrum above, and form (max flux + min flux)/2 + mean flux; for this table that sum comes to 510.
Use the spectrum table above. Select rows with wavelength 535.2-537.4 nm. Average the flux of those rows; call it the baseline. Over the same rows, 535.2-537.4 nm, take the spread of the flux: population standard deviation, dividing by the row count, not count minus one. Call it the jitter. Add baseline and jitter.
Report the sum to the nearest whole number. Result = 277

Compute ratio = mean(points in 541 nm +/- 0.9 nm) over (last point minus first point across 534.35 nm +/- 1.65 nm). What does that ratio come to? 50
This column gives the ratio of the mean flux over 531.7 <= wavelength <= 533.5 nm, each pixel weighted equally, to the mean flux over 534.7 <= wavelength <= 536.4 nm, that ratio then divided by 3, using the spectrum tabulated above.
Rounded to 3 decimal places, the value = 0.312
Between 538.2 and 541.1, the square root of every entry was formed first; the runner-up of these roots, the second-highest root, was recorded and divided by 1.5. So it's 11.1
